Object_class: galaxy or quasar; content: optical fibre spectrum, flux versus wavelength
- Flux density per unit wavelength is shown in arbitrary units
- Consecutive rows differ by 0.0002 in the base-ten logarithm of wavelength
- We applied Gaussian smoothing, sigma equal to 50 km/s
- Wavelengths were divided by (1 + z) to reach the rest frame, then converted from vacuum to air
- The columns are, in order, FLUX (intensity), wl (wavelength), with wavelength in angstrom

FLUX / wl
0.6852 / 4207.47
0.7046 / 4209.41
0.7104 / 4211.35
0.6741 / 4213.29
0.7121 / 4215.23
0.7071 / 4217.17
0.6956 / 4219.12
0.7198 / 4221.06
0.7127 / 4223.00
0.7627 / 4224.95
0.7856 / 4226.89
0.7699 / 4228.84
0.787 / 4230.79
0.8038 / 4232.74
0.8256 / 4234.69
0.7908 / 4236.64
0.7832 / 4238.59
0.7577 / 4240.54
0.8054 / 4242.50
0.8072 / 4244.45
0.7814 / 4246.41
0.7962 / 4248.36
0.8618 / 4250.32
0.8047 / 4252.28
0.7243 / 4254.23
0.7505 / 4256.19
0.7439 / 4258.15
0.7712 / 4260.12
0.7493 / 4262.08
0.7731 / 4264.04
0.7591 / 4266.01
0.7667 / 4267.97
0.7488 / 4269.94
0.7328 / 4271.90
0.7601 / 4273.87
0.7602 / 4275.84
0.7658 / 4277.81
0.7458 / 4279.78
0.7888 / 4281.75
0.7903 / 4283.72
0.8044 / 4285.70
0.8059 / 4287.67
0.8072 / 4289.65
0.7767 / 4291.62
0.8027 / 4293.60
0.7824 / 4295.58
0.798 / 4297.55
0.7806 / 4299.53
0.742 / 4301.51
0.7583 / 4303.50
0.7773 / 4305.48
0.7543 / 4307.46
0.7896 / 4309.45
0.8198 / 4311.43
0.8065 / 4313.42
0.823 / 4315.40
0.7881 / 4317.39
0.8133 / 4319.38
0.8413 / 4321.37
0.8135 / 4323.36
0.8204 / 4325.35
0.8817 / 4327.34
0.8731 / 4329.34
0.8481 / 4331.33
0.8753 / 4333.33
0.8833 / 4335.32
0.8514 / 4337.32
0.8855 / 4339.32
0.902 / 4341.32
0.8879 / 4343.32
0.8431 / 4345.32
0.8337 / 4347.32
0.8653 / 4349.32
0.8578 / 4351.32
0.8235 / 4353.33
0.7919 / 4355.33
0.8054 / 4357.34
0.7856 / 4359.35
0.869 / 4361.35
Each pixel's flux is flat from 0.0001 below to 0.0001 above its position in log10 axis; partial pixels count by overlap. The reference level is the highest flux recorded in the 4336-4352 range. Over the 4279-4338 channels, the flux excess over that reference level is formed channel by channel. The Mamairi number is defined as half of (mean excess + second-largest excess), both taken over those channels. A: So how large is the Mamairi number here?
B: -0.057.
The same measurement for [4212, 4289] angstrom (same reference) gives -0.106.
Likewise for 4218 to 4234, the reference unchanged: -0.131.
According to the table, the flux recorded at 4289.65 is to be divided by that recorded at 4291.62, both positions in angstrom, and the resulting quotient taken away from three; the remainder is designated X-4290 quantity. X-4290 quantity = 1.96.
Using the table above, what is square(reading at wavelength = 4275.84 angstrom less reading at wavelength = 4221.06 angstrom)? 0.0016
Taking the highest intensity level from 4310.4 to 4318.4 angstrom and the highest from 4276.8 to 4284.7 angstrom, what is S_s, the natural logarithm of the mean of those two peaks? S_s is -0.21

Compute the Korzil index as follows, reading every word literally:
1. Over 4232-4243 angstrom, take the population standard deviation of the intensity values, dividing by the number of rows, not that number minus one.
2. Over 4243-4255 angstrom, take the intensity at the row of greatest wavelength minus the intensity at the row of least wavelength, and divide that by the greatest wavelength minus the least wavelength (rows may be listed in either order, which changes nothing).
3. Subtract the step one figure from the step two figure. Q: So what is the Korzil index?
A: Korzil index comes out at -0.030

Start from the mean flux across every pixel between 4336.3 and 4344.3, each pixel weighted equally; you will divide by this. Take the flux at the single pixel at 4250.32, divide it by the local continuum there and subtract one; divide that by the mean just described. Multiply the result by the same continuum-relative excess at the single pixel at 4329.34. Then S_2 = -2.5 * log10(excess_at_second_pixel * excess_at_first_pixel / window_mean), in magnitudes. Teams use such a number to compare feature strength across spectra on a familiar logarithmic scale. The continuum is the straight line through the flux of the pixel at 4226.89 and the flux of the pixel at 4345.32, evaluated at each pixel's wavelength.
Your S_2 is 5.9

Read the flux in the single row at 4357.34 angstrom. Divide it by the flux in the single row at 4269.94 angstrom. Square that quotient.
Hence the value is 1.16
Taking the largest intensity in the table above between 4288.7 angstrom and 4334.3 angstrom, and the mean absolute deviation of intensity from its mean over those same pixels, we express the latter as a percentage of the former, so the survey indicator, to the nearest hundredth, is 3.30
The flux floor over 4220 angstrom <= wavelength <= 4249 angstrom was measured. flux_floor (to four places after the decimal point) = 0.7127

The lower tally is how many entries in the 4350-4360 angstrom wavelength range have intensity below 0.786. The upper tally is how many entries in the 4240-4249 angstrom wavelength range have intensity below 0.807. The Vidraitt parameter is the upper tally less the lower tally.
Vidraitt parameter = 3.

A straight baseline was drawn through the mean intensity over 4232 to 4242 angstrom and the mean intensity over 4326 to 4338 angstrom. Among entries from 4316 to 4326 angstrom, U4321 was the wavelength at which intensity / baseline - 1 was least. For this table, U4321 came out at 4317.39 angstrom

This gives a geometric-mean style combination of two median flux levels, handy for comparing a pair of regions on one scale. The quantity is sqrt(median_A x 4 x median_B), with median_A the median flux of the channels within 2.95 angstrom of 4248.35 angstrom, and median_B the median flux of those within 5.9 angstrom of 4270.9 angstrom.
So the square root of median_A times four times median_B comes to 1.56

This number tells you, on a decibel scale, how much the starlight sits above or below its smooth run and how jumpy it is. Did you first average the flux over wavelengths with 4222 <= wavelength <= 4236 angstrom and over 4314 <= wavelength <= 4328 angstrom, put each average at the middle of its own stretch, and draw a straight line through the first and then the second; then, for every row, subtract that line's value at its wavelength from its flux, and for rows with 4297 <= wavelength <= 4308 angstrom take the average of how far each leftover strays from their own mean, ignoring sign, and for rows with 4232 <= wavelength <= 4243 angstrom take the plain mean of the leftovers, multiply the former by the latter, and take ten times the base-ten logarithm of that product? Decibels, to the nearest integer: -37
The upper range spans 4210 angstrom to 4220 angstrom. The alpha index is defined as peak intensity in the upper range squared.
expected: 0.51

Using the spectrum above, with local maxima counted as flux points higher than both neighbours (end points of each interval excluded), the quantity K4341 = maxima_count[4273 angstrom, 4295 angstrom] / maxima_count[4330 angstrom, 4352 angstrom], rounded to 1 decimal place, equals 0.7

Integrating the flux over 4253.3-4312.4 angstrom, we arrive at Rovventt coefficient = 46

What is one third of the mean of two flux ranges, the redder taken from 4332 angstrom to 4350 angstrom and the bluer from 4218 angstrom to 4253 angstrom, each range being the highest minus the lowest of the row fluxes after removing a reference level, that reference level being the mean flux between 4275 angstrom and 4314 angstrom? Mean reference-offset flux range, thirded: 0.039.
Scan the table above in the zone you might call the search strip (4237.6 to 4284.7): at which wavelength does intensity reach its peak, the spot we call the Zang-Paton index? 4250.32 angstrom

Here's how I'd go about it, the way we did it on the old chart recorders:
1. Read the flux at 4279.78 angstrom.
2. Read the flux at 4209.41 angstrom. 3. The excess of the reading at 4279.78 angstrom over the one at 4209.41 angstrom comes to 0.04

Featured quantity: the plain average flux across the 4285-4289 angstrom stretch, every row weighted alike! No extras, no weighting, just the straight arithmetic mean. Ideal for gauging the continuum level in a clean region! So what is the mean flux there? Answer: 0.805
